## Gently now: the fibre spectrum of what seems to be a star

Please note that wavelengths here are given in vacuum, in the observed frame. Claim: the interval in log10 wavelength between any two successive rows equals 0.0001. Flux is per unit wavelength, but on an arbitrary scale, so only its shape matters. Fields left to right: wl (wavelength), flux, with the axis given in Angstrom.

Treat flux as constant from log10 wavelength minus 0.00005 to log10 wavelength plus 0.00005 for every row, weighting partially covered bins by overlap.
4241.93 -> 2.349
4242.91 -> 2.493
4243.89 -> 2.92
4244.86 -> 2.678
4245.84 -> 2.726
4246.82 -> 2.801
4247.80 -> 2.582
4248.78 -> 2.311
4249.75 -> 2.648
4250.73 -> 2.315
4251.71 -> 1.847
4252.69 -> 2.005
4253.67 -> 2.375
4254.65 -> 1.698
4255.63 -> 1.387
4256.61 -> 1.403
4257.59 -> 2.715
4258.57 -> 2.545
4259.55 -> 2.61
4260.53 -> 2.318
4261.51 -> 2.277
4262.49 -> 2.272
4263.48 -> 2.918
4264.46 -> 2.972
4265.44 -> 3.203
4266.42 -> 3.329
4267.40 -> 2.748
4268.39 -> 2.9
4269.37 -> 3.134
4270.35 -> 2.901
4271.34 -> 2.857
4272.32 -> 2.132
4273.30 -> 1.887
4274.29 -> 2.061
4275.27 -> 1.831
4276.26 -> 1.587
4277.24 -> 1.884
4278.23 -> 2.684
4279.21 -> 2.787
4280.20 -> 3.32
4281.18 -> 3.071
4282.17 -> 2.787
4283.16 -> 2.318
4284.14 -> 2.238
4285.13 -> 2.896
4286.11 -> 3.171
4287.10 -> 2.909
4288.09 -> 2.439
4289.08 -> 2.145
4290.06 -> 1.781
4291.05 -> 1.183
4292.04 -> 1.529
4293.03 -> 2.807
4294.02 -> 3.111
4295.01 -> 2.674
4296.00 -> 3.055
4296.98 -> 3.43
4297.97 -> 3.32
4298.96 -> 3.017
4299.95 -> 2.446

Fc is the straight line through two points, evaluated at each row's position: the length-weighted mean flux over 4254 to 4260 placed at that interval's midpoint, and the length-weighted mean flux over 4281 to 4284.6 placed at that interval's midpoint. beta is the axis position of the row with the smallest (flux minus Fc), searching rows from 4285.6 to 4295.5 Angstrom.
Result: 4291.05 Angstrom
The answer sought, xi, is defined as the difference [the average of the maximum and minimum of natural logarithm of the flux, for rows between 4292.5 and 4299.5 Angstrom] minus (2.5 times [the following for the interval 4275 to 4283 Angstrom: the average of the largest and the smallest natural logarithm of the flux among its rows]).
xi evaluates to -1.0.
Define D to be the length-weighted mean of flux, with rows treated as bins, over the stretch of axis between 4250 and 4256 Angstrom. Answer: 2.0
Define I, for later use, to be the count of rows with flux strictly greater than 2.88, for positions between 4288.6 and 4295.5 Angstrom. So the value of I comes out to 1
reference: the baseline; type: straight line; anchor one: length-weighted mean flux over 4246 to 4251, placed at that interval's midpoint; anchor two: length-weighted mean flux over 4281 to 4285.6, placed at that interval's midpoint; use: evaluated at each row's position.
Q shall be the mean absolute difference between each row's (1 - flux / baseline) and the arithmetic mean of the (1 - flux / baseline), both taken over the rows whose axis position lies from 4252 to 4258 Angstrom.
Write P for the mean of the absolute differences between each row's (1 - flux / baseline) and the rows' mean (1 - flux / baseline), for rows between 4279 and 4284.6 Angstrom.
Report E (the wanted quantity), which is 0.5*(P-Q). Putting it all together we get -0.024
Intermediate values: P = 0.12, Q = 0.169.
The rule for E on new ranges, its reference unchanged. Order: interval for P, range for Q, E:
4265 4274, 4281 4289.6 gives 0.004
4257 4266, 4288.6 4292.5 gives -0.006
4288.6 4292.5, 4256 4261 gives -0.014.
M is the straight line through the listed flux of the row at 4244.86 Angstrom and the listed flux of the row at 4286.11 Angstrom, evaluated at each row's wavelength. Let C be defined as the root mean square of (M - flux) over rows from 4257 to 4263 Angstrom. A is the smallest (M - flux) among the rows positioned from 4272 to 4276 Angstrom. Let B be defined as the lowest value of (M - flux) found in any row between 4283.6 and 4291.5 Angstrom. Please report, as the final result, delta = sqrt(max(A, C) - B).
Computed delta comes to 0.93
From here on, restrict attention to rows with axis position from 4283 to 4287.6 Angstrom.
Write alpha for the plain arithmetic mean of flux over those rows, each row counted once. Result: 2.7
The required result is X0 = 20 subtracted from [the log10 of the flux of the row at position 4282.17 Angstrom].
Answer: -19.6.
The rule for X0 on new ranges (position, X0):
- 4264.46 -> -19.5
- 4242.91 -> -19.6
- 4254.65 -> -19.8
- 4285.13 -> -19.5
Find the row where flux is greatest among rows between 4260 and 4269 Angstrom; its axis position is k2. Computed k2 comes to 4266.42 Angstrom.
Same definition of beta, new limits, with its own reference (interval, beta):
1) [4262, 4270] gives 4262.49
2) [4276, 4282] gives 4276.26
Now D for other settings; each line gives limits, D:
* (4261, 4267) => 2.8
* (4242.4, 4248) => 2.7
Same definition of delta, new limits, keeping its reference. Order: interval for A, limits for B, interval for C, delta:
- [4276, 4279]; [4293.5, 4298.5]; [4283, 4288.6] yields 0.86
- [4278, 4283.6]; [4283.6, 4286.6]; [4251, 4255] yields 0.91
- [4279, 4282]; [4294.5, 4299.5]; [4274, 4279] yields 1.11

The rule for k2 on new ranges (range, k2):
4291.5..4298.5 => 4296.98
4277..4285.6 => 4280.20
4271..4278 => 4271.34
